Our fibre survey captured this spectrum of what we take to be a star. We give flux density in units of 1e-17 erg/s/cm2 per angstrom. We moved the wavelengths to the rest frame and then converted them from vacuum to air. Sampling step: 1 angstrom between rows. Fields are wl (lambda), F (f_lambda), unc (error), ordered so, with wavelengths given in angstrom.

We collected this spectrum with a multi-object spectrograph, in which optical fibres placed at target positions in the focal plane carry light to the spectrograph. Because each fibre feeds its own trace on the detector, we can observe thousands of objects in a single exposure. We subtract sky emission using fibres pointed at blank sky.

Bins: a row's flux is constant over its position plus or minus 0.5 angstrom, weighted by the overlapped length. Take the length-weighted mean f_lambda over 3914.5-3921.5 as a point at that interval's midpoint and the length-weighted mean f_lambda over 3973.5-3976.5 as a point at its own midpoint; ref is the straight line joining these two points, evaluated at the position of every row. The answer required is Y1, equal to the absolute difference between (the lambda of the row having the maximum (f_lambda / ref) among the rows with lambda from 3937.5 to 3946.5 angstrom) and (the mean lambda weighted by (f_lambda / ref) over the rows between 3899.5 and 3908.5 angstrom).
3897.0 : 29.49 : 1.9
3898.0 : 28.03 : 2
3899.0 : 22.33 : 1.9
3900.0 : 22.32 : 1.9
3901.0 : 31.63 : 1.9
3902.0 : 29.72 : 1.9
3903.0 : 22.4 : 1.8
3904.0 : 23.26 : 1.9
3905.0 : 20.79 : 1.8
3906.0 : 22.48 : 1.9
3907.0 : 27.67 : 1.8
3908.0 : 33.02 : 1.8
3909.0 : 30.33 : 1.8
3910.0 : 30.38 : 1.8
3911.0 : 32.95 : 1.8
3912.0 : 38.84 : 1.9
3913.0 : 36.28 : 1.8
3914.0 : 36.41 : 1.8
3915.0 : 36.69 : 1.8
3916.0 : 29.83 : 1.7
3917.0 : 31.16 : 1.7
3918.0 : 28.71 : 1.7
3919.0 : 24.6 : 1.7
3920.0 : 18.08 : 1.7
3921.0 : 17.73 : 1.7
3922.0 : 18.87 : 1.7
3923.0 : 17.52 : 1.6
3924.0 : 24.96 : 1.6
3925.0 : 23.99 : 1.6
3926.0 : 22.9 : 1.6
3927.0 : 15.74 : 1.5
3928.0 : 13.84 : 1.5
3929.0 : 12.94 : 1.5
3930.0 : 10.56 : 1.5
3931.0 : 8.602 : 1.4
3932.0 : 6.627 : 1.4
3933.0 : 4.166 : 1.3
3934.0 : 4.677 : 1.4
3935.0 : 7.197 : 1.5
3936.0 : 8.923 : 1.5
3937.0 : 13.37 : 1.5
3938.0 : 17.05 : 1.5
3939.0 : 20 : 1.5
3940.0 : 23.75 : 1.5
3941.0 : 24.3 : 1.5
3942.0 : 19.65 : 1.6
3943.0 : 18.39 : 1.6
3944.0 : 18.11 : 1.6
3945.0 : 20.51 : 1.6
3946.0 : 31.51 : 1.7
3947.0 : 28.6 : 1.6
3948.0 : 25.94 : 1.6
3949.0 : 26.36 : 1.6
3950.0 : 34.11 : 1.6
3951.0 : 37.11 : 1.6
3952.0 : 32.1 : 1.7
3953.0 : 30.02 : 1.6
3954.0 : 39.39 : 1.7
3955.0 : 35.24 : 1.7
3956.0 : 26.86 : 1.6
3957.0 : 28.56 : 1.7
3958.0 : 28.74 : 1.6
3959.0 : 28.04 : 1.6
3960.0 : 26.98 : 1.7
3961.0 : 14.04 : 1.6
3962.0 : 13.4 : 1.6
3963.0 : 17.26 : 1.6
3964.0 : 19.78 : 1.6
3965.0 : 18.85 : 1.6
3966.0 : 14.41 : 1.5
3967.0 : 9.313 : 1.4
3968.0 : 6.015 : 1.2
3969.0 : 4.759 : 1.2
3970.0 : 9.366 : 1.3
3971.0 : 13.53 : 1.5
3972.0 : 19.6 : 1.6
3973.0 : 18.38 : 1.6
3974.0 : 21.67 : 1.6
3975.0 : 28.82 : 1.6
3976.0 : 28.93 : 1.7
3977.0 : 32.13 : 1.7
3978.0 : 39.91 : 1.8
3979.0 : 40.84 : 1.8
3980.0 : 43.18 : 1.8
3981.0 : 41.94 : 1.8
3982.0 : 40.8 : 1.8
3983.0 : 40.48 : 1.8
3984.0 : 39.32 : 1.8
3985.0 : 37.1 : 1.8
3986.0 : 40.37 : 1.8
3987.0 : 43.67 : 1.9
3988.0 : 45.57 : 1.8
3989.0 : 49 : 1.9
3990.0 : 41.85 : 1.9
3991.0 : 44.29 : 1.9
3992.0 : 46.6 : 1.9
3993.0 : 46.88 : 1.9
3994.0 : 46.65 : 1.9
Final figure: 41.9 angstrom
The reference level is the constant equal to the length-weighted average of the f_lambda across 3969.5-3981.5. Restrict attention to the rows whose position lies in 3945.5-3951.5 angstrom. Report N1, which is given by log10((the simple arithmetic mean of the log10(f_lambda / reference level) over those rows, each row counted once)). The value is -1.50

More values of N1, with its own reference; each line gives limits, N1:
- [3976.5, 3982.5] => -0.83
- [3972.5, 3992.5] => -0.92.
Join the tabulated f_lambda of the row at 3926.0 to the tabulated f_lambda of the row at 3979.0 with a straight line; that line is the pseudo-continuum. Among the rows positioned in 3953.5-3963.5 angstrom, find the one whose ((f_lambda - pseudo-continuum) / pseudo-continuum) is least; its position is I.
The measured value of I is 3962.0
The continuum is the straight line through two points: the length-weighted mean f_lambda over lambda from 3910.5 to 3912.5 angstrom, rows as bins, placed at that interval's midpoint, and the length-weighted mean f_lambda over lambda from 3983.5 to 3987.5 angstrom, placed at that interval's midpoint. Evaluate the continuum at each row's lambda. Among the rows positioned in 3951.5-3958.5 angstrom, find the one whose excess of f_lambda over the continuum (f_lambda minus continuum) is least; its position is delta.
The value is 3956.0 angstrom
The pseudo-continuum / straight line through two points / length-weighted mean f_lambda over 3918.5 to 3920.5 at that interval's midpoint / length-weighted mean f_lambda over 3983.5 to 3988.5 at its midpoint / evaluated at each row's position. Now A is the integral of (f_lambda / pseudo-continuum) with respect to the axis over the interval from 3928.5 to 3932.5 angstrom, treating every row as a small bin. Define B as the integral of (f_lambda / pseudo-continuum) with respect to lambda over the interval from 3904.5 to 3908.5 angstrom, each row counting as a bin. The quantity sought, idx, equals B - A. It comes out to 4.4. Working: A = 1.6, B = 5.9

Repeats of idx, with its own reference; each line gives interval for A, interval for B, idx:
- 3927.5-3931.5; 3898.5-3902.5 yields 4.9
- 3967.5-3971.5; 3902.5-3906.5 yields 4.4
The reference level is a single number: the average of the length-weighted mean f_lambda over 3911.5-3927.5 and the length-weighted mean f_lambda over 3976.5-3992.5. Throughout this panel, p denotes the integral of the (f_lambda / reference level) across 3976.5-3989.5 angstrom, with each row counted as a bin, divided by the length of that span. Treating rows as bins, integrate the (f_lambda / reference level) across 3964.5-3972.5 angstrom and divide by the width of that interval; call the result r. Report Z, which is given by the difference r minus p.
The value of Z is -0.9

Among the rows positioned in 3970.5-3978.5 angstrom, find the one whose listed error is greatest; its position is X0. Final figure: 3978.0 angstrom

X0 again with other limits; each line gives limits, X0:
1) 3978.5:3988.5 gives 3987.0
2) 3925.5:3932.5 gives 3926.0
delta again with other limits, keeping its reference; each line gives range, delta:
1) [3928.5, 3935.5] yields 3933.0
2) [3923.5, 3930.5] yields 3930.0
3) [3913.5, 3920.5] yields 3920.0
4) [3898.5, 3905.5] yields 3905.0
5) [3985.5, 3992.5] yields 3986.0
